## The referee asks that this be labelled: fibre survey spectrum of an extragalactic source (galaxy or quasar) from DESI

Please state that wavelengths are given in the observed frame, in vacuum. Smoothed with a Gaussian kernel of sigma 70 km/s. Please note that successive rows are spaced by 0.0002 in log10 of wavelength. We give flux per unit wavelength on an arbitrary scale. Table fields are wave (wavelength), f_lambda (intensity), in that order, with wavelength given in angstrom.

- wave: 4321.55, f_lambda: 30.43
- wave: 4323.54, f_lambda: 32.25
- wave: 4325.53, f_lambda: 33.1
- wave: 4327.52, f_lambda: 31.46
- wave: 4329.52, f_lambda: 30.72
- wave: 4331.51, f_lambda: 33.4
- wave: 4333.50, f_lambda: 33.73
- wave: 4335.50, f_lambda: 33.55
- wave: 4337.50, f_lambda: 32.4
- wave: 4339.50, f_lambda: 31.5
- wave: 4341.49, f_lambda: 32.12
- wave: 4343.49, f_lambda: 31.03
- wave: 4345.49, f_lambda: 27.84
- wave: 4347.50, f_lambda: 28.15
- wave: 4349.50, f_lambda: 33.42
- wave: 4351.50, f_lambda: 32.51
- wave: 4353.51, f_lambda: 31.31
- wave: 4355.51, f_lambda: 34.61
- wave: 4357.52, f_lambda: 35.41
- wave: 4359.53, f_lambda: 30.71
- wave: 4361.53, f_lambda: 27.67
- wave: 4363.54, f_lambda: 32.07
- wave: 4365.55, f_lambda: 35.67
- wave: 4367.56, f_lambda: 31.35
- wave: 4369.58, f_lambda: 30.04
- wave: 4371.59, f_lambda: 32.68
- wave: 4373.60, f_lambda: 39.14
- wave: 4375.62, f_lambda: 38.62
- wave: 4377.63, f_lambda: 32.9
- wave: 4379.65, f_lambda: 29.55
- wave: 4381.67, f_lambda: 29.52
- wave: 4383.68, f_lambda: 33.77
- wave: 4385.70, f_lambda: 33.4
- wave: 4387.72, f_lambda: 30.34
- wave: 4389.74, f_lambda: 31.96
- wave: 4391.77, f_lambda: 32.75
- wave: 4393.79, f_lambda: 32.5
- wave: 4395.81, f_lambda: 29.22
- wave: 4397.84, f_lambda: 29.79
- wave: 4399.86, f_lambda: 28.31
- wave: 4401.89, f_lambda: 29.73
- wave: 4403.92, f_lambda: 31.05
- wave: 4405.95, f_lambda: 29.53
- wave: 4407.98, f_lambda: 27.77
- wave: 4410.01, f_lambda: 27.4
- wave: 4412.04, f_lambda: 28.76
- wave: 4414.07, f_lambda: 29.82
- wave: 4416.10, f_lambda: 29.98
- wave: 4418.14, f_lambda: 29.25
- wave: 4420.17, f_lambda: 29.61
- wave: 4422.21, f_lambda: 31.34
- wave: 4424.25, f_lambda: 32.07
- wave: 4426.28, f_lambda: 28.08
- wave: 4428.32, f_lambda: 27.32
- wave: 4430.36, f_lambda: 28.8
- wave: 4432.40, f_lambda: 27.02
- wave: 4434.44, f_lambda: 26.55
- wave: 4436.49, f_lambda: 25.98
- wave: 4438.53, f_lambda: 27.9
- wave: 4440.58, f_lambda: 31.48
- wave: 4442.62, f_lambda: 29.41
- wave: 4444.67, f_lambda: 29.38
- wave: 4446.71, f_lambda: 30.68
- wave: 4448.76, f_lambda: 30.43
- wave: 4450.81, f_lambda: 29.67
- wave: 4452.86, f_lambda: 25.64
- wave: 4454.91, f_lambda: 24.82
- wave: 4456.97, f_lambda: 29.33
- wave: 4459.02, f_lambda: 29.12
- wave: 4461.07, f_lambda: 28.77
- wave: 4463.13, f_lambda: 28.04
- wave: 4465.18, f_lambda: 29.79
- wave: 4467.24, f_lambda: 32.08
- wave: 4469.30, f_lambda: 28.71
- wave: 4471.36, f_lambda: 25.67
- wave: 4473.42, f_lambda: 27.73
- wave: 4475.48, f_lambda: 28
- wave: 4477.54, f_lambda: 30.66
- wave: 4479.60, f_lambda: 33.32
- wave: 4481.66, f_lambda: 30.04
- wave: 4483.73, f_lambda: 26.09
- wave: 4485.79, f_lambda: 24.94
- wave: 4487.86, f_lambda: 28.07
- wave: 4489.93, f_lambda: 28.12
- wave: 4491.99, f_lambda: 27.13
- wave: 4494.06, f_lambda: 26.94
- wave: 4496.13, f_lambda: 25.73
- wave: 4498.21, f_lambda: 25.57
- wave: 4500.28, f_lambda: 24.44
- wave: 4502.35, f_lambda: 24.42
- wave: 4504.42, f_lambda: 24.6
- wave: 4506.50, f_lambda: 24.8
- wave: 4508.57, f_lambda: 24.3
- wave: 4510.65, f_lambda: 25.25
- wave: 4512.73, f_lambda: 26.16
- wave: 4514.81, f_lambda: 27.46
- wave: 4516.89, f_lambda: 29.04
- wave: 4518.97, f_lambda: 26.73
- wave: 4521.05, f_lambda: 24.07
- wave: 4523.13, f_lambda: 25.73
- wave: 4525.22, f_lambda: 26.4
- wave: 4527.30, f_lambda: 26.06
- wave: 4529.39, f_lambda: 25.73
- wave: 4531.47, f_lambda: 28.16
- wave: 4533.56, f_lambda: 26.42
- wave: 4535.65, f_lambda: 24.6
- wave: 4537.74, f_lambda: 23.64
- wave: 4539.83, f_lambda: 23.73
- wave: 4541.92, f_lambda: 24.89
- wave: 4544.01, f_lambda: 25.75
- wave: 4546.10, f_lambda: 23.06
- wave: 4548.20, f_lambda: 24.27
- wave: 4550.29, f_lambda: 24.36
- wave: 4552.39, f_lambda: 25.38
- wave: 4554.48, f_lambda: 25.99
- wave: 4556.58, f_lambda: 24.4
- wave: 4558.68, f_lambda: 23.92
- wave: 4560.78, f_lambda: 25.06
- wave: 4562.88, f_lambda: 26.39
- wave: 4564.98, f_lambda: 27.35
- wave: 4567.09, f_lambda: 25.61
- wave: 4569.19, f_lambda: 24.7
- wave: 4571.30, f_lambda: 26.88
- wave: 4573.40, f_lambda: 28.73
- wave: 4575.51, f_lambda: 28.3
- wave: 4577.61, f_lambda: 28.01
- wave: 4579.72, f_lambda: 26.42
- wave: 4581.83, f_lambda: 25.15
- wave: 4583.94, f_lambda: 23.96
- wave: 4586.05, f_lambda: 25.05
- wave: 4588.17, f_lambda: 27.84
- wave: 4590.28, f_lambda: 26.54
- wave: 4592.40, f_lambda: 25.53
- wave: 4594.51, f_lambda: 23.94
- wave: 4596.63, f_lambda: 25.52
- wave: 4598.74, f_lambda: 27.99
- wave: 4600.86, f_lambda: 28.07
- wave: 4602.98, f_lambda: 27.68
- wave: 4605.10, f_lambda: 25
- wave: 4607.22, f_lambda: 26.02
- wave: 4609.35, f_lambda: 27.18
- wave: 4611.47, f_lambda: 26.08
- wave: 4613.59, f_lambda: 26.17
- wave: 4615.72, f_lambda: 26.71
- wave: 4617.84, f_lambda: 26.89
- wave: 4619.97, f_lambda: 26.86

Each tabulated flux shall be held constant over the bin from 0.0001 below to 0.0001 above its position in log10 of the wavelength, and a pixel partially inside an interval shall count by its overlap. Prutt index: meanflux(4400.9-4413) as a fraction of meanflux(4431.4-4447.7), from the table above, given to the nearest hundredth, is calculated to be 1.02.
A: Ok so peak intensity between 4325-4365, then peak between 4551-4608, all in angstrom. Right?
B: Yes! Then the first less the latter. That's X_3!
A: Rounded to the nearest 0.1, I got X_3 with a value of 6.7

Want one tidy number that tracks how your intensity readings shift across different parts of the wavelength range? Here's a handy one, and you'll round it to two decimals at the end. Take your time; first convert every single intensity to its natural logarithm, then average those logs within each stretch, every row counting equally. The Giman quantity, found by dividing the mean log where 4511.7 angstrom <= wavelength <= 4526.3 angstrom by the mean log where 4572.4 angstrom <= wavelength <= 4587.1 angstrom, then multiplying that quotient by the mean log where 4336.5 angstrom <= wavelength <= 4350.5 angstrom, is 3.43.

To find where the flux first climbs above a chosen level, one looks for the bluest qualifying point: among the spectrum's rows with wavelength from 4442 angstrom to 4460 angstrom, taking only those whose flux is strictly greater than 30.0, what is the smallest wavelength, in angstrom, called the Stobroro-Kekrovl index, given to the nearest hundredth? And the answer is 4446.71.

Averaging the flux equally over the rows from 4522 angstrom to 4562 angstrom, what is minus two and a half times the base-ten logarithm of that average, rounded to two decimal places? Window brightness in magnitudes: -3.50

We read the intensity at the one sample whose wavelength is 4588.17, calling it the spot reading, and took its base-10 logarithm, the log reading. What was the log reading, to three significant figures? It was 1.44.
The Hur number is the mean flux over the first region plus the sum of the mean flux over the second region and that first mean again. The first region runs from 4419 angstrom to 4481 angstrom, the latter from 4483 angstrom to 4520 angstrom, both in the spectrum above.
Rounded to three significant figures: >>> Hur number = 83.9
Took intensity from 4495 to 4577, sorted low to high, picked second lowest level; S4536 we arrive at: 23.64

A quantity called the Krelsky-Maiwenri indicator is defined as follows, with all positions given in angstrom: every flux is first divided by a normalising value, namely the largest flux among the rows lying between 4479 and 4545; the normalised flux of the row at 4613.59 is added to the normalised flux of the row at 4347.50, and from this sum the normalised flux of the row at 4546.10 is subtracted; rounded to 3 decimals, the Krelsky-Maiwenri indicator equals 0.938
